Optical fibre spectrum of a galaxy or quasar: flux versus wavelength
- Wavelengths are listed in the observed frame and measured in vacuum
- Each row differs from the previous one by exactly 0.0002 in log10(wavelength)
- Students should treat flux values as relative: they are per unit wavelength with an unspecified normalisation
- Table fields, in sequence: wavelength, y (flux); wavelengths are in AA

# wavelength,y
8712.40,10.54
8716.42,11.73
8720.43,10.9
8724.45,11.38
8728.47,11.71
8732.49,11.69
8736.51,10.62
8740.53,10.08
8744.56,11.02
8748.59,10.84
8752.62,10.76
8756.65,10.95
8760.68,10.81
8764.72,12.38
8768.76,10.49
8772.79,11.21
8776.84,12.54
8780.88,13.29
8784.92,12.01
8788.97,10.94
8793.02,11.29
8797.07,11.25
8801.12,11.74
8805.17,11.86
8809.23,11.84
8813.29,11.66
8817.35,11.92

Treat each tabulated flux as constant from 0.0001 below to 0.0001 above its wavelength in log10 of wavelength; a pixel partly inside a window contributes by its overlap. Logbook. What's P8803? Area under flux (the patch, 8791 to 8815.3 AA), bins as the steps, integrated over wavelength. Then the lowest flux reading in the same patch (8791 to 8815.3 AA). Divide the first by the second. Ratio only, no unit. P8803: 25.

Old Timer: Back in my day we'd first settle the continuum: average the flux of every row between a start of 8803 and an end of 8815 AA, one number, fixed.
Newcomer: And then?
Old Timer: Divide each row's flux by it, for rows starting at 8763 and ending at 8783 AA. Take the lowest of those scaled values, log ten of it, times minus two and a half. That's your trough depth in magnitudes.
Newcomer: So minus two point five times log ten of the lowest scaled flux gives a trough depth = 0.127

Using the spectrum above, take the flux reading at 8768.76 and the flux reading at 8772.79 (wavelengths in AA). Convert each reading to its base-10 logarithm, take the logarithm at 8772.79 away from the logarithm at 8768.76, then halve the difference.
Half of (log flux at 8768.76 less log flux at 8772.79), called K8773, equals -0.014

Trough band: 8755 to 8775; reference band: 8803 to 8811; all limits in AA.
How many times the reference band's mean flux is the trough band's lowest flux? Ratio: 0.89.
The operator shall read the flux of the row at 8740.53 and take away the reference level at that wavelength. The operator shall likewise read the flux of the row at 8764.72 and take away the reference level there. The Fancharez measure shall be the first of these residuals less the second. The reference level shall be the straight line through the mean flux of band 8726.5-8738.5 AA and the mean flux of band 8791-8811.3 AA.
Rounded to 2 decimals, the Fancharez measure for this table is -2.21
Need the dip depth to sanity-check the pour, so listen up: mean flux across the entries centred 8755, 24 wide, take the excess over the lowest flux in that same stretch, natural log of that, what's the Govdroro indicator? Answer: -1.0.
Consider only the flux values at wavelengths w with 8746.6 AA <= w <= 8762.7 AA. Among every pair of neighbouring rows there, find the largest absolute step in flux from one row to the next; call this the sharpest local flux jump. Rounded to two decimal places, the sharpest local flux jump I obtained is 0.19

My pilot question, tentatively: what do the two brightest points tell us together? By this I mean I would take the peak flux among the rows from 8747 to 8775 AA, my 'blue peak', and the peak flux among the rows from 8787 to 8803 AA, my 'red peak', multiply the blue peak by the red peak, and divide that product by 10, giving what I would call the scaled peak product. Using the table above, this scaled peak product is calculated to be 14.5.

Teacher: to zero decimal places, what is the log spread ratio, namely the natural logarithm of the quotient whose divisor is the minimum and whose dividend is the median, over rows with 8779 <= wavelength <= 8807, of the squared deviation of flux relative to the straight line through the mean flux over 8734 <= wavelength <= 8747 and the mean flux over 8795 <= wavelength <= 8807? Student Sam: 2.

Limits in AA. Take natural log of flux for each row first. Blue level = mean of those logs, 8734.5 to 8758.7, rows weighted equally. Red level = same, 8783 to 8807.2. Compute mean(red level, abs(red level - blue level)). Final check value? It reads 1.26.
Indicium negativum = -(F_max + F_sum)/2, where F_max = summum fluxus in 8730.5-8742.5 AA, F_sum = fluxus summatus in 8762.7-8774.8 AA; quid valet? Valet -22.9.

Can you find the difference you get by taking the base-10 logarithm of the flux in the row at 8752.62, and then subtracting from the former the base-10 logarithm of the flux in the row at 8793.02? -0.0209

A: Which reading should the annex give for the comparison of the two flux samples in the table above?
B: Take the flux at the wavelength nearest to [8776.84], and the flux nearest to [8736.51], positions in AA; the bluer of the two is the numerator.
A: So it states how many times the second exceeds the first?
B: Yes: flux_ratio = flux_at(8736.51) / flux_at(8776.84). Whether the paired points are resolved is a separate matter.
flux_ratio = 0.85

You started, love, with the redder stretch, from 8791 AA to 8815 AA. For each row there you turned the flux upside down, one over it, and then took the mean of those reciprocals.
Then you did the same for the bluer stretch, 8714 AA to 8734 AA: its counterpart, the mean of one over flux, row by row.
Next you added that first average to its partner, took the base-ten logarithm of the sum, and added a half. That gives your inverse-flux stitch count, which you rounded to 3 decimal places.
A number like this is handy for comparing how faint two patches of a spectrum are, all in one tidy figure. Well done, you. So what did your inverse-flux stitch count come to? -0.261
